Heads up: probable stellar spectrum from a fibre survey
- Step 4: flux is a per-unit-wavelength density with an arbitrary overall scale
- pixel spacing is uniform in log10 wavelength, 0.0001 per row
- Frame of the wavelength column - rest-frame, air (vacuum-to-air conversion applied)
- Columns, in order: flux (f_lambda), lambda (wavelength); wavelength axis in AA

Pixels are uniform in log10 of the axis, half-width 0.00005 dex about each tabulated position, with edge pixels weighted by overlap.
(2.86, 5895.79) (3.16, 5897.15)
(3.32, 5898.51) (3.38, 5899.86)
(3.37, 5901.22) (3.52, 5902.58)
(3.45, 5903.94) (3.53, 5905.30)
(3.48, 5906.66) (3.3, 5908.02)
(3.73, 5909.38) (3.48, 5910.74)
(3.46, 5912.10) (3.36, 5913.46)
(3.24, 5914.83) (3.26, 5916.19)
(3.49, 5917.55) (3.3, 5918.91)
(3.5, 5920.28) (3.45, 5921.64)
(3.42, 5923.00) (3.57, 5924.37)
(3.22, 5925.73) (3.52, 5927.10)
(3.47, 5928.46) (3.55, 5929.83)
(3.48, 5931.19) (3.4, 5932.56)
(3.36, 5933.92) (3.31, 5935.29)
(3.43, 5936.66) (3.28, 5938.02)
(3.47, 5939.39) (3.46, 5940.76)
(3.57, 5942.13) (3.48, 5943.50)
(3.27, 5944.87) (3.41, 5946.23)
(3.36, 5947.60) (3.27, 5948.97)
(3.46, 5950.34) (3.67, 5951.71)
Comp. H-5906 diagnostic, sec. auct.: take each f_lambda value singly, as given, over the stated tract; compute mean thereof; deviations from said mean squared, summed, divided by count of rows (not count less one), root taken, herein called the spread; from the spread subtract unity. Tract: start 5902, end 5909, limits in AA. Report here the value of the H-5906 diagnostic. -0.917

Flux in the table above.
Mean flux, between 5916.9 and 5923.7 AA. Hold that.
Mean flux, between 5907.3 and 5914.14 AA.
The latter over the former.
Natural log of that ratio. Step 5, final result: 0.01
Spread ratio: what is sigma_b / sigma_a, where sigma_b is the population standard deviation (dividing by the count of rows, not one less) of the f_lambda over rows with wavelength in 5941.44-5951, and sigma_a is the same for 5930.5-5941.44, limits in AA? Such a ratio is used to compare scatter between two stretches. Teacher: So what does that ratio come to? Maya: 1.5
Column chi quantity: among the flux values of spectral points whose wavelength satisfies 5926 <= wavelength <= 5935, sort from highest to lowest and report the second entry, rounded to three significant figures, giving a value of 3.52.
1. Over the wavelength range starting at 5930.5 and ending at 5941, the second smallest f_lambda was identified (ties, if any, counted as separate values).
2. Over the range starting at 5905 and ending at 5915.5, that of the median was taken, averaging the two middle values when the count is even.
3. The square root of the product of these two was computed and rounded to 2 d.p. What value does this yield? 3.39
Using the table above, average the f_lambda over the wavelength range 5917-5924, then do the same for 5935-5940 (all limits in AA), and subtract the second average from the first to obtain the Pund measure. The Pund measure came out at 0.06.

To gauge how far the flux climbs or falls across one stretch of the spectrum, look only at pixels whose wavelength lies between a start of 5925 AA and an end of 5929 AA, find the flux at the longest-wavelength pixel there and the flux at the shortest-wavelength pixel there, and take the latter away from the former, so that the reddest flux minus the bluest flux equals 0.25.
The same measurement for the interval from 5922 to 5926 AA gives -0.20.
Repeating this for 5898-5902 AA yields 0.05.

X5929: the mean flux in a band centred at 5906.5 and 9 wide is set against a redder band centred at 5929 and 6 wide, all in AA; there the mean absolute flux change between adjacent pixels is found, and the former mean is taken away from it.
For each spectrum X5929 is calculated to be -3.43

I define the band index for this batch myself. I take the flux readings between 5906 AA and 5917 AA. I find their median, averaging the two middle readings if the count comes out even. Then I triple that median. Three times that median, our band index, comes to 10.2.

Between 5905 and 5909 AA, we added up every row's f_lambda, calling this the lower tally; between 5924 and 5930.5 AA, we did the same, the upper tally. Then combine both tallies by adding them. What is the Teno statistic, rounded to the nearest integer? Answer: 28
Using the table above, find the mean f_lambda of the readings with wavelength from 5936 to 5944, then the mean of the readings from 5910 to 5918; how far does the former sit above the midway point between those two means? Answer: 0.033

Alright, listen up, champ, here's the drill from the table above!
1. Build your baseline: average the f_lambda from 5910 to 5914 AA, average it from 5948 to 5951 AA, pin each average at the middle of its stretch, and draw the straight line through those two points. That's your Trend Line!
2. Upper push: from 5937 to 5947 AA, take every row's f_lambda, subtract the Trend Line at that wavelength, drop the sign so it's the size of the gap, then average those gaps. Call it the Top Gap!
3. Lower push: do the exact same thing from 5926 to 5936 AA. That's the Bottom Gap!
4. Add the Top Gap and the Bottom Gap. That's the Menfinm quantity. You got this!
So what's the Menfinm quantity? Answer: 0.177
